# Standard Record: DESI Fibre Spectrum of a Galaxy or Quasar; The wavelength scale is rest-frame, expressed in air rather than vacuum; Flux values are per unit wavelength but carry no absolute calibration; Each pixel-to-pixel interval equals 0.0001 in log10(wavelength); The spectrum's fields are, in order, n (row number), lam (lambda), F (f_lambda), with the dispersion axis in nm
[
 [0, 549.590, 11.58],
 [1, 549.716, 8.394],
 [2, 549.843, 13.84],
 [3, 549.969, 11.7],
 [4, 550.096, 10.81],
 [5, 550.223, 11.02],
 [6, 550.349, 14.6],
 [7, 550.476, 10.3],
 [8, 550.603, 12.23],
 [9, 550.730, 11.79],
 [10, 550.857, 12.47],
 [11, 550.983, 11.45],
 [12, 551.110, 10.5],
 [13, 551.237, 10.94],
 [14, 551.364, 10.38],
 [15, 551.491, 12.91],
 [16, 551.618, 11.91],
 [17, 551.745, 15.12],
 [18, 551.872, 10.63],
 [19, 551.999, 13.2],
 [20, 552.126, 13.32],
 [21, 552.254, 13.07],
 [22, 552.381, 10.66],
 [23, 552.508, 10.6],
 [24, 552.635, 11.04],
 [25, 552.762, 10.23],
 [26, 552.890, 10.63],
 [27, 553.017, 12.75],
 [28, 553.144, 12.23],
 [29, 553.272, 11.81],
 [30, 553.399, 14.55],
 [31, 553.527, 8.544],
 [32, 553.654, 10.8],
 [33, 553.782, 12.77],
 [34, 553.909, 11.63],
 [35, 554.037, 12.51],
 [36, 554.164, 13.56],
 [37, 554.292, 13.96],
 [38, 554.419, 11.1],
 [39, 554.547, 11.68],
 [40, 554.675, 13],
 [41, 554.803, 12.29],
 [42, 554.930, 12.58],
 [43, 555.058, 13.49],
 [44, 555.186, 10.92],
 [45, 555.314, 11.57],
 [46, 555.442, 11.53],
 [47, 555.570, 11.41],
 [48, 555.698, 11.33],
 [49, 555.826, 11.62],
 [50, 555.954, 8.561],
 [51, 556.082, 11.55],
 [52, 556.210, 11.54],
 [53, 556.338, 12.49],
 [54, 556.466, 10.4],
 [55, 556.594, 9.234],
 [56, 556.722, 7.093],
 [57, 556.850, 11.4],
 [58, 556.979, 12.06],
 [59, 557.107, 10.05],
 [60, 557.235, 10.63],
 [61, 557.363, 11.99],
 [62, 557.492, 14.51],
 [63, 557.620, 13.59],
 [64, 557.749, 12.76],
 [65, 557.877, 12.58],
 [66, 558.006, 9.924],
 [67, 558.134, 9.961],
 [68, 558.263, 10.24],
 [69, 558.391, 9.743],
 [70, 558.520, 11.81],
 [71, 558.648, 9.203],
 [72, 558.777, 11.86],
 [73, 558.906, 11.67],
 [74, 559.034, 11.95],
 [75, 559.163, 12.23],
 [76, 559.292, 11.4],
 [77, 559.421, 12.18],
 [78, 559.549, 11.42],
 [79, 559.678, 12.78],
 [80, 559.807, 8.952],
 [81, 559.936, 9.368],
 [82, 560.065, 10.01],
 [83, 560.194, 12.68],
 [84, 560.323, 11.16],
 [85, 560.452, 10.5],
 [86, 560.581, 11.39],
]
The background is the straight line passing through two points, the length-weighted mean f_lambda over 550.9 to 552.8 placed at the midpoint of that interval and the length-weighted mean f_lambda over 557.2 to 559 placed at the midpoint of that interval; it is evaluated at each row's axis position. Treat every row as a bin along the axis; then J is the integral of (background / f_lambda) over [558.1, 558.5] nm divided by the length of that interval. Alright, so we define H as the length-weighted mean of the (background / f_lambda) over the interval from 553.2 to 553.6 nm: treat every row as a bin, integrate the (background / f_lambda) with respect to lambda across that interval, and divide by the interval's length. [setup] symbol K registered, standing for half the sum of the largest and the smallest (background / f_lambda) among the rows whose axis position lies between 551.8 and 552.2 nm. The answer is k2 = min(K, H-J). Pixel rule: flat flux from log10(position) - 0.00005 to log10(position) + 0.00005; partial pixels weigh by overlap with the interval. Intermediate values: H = 1.05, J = 1.13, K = 0.99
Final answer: -0.08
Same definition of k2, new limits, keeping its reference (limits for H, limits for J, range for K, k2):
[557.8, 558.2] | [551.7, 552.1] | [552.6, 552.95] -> 0.14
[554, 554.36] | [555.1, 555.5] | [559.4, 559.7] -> -0.14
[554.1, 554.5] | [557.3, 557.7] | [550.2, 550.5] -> 0.05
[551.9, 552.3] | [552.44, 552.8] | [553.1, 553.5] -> -0.20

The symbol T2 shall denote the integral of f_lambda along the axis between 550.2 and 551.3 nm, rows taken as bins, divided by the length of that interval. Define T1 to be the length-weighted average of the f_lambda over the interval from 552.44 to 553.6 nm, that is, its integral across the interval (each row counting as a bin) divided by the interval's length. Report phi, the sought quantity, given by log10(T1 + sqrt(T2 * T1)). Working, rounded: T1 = 11.4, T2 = 11.7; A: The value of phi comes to 1.36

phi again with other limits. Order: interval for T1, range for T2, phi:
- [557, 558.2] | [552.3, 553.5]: 1.37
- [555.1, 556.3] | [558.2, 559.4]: 1.35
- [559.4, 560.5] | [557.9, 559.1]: 1.34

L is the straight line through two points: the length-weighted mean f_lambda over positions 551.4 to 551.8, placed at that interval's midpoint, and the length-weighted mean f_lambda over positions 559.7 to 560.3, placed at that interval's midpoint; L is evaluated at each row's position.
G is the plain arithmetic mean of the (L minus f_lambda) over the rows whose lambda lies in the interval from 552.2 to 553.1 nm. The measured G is 1.5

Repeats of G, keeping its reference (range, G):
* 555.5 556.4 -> 0.5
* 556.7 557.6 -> 0.3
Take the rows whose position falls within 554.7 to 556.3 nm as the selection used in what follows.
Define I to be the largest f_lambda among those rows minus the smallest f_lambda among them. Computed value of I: 4.9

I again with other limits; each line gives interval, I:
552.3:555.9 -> 6.0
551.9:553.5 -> 4.3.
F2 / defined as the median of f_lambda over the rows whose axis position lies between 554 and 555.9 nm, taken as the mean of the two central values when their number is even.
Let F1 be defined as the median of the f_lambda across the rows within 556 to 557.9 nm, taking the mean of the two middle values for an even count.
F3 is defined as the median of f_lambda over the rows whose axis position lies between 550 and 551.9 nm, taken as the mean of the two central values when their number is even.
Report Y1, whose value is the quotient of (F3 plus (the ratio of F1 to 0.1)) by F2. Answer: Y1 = 10.9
